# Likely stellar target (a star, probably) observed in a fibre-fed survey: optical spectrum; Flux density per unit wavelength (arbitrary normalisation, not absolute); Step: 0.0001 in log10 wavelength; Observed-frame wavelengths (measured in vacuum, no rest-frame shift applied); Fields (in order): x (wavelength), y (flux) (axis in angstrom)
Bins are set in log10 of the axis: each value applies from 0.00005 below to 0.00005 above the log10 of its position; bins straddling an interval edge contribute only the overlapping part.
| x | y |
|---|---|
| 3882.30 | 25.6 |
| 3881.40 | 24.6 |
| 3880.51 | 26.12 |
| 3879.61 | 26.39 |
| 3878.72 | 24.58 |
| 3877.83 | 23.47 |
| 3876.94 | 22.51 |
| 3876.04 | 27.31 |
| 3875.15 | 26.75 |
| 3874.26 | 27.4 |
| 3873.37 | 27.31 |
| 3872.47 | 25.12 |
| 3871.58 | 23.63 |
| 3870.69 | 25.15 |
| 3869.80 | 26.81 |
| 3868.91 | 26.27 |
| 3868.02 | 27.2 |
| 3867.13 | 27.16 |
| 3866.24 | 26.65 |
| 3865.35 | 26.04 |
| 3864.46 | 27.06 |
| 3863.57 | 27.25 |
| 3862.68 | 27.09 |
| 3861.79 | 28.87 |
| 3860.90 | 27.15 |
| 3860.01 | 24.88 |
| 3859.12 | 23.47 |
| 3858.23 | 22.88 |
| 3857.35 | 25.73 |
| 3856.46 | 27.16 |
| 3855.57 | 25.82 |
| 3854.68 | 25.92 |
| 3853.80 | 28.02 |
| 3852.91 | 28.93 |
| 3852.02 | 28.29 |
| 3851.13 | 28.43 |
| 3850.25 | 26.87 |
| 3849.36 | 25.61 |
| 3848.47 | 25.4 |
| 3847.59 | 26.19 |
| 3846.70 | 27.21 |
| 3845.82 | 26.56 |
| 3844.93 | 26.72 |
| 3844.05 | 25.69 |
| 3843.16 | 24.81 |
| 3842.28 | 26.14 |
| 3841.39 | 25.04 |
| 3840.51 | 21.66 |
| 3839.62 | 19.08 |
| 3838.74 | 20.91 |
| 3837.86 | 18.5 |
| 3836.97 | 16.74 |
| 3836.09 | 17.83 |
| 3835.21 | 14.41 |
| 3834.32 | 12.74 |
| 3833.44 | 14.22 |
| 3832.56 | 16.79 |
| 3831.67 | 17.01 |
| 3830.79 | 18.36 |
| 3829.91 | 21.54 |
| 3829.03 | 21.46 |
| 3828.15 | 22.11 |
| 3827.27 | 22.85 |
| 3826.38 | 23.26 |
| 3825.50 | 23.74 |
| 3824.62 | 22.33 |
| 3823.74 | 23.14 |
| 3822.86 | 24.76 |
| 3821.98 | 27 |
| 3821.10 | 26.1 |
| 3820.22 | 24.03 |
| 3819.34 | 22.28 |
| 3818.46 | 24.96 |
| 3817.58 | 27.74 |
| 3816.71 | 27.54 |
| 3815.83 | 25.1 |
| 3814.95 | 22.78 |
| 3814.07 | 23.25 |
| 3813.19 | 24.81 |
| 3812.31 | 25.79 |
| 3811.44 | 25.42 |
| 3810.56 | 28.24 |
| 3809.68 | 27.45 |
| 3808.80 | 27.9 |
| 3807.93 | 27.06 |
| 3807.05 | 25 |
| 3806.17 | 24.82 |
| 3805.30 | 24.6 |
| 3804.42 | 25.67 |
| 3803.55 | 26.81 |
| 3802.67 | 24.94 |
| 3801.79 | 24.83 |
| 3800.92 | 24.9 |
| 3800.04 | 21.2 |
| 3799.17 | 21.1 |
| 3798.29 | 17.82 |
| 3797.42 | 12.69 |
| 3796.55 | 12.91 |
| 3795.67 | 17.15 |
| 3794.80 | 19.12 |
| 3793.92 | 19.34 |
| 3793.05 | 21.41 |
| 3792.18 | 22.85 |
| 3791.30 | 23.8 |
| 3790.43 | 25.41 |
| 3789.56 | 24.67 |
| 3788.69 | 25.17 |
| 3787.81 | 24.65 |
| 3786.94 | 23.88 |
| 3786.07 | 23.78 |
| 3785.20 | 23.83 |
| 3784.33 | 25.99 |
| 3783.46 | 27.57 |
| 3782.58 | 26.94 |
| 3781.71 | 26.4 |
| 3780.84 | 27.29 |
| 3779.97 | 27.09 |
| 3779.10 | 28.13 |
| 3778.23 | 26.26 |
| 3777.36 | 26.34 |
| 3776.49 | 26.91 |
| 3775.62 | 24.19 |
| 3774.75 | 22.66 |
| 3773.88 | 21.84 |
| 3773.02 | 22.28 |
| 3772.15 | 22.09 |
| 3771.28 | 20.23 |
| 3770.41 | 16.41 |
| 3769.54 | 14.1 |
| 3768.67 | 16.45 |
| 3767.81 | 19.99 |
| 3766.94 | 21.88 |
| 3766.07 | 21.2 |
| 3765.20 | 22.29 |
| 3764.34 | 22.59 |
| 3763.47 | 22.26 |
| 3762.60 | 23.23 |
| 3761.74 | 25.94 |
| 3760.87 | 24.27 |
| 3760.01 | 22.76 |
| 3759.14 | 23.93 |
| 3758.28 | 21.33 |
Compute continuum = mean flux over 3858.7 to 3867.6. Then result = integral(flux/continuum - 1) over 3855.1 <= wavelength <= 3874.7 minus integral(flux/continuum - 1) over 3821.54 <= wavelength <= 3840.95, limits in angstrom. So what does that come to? 4.5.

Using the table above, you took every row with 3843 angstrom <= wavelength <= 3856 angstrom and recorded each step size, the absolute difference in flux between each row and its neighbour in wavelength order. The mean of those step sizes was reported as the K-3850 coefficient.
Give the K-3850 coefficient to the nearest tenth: 0.8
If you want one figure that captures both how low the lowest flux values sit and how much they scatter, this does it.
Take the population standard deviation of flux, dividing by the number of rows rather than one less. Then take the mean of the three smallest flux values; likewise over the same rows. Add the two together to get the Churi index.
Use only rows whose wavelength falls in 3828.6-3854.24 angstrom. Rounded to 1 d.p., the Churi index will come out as 18.6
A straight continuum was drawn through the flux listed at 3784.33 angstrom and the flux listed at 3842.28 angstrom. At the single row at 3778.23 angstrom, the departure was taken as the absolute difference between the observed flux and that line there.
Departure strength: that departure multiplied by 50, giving 14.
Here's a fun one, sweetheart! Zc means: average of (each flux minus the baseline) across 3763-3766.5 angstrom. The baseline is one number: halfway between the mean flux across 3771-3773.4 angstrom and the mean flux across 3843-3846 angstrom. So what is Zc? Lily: -2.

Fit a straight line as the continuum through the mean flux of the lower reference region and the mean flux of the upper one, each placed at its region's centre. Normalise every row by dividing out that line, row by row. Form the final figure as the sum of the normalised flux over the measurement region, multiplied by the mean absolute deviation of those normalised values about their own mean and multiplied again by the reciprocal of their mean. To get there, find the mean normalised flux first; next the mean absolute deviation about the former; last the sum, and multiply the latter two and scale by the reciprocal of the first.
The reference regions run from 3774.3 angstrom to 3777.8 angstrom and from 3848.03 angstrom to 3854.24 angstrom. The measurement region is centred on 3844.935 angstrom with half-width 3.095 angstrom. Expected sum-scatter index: 0.1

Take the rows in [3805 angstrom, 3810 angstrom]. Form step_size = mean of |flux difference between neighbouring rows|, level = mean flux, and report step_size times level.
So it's 20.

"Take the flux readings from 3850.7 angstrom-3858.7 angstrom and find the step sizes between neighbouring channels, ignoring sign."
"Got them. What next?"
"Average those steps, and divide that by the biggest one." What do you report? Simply 0.42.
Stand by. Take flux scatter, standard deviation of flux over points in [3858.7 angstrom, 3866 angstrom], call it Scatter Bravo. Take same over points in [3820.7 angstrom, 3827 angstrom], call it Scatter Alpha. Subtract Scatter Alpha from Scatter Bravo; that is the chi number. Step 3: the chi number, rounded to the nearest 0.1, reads 0.0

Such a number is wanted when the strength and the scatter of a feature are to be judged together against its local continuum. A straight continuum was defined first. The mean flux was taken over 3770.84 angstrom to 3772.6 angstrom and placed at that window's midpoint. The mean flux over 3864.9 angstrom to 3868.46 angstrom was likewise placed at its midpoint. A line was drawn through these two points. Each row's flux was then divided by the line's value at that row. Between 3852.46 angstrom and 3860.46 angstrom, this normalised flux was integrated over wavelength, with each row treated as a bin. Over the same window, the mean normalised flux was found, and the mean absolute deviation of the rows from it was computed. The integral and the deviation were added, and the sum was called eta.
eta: 8.0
